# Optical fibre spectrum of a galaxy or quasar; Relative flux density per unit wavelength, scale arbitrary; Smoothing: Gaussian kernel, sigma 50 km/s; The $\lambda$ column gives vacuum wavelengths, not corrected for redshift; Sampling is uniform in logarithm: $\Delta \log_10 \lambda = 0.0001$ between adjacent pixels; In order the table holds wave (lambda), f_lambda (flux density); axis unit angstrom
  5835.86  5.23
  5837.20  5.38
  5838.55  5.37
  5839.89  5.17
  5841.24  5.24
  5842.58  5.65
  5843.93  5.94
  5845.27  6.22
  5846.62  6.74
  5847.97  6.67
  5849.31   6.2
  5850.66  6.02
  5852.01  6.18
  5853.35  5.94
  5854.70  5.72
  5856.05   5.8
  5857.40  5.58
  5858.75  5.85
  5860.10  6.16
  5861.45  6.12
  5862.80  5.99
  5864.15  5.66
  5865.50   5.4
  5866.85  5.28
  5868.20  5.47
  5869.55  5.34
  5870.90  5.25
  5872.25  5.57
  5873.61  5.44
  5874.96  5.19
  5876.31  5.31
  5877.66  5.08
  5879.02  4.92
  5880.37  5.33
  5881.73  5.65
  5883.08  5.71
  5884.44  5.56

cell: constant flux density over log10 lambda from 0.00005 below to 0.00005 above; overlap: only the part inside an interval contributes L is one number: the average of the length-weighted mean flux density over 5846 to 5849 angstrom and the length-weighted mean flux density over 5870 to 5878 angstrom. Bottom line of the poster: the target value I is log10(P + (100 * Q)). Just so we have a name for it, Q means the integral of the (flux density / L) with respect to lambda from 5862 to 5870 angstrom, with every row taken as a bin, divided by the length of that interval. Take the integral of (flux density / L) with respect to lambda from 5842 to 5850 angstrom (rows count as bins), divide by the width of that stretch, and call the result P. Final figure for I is 1.97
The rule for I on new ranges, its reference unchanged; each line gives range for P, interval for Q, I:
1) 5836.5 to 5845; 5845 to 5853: 2.03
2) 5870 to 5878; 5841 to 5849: 2.01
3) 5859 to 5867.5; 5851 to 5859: 1.99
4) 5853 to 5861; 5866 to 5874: 1.96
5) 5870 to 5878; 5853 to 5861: 1.99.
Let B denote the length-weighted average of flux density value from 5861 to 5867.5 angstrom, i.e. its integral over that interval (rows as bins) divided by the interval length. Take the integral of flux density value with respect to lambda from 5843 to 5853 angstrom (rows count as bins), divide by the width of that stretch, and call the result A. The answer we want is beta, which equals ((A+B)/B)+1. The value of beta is 3.10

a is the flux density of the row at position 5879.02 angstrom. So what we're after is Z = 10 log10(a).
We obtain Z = 6.9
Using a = 4.92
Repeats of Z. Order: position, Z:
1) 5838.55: 7.3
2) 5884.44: 7.5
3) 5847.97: 8.2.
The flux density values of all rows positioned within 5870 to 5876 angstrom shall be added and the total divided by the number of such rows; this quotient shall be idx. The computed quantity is 5.36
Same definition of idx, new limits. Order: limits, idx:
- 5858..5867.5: 5.78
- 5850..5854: 6.05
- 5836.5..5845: 5.46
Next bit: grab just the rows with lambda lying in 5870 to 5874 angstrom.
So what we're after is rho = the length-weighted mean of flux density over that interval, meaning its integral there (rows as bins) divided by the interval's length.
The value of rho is 5.4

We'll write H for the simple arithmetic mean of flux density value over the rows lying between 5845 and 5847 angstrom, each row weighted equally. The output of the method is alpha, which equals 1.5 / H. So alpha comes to 0.231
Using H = 6.5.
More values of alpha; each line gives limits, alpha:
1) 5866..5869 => 0.279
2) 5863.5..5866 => 0.271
